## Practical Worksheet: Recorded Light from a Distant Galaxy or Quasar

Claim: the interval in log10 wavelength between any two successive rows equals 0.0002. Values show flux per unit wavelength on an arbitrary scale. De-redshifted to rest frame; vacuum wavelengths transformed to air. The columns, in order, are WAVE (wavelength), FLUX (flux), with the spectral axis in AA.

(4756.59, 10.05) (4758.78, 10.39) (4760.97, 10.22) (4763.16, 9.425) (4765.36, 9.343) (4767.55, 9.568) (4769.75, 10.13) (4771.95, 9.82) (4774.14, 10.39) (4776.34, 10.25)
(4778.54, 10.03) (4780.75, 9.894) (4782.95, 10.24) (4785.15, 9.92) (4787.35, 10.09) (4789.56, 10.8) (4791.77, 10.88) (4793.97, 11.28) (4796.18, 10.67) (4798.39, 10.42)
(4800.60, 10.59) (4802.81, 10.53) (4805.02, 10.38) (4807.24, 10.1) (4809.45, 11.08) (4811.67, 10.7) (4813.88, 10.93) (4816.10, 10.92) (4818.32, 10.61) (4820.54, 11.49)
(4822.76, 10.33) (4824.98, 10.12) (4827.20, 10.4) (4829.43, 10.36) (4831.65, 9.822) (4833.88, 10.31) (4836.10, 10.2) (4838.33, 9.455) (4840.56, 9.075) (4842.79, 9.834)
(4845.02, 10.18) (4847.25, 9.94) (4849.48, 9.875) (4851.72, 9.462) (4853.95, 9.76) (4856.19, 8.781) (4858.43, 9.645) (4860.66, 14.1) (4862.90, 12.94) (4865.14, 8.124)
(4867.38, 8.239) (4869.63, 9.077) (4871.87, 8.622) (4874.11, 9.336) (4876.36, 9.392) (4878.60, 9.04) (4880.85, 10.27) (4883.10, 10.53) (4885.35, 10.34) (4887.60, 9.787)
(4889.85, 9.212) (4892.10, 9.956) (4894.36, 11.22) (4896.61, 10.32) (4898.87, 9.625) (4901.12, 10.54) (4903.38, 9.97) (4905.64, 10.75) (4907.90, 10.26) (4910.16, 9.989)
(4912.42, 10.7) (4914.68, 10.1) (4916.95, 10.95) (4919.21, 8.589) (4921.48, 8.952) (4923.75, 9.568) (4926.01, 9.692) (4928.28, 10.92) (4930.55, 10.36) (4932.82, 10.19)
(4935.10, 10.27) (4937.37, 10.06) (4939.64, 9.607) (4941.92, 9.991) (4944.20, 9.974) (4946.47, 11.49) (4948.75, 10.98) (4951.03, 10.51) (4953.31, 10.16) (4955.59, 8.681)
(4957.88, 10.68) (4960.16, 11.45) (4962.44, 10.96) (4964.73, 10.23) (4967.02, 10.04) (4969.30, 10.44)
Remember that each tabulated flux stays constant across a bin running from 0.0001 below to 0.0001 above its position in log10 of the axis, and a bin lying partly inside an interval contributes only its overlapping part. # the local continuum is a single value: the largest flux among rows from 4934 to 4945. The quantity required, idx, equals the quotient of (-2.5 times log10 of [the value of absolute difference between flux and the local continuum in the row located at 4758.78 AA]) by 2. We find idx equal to 1.15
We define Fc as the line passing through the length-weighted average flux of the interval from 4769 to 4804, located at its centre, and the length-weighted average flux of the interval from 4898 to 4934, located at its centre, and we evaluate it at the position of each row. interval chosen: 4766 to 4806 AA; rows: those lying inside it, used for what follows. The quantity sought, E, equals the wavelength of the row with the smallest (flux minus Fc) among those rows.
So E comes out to 4767.55 AA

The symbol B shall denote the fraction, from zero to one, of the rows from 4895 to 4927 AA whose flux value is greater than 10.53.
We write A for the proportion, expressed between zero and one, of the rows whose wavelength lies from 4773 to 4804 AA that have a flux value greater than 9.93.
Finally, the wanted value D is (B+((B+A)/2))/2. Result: 0.43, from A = 0.86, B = 0.29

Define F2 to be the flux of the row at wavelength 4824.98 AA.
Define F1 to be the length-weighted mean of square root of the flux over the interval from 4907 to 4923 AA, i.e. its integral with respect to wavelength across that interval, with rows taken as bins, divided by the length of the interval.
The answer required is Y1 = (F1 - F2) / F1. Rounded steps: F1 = 3.15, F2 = 10.12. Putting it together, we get -2.2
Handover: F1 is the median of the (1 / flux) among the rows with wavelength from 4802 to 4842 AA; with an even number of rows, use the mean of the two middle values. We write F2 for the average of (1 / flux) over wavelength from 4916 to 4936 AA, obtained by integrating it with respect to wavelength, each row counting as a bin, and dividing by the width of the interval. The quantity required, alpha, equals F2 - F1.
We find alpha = 0.0049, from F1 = 0.096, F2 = 0.101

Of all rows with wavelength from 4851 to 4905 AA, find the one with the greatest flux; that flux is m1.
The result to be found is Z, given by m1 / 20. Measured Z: 0.705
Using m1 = 14.1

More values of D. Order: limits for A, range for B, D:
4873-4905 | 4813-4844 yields 0.36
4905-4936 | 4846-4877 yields 0.29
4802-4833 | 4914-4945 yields 0.34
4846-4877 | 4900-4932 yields 0.32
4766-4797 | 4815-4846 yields 0.34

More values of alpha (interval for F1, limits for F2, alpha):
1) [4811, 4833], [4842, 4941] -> 0.0060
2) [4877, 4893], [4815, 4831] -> -0.0058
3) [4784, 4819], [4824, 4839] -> 0.0050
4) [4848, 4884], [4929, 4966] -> -0.0091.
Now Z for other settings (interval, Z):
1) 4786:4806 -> 0.564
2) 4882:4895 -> 0.561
